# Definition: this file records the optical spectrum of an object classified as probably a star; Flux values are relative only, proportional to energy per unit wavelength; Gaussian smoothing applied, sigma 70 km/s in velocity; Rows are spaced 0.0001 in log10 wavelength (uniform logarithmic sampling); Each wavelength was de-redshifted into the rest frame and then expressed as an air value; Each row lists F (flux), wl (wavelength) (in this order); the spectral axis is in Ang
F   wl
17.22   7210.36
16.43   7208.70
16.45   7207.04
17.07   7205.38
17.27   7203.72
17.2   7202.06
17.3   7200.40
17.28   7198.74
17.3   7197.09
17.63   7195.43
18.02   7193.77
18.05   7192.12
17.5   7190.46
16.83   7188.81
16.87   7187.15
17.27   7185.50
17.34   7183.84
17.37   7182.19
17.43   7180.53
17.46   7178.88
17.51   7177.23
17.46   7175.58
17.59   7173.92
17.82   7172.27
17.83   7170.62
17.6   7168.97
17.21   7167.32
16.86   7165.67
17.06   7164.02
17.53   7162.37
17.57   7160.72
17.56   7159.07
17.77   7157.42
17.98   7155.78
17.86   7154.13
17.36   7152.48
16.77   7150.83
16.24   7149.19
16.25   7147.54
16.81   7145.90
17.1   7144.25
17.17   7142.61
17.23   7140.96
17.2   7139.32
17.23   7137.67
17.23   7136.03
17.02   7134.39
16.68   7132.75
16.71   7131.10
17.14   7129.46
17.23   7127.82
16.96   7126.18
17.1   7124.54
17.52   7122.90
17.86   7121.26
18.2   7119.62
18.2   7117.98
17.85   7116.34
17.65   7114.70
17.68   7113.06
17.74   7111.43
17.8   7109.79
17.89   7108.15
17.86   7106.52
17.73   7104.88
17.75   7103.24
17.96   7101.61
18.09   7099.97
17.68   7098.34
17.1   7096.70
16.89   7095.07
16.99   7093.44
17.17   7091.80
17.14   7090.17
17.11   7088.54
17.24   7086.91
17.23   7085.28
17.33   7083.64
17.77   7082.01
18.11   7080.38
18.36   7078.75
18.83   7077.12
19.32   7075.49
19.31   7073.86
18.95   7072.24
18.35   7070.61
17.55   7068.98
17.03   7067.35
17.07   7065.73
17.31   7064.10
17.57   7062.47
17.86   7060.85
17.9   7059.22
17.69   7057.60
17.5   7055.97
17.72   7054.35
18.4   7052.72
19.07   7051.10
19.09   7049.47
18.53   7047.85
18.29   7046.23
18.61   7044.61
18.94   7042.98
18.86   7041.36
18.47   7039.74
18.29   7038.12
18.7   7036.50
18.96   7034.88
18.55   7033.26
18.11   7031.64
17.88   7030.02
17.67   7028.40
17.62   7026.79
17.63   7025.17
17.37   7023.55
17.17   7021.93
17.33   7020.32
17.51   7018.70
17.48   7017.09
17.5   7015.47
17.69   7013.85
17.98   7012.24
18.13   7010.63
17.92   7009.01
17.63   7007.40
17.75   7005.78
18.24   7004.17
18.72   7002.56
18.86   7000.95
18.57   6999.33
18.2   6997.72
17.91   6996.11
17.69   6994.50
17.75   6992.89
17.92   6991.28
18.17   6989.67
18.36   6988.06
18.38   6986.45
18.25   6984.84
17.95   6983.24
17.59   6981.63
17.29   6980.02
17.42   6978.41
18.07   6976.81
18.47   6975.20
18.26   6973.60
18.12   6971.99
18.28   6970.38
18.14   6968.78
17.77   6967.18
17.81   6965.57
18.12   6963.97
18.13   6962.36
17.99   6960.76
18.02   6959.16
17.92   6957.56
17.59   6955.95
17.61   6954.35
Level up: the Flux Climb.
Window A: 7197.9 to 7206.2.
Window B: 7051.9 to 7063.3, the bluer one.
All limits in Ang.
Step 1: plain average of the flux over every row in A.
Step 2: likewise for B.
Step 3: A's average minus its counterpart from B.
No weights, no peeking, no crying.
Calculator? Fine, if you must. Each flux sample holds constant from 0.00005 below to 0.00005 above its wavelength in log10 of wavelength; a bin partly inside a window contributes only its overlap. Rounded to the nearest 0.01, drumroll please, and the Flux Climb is -0.58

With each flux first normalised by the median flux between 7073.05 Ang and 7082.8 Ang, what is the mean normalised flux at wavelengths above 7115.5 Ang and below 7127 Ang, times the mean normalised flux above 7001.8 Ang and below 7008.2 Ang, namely 0.924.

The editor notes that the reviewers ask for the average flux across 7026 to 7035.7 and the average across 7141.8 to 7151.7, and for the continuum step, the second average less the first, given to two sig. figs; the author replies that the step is -1.4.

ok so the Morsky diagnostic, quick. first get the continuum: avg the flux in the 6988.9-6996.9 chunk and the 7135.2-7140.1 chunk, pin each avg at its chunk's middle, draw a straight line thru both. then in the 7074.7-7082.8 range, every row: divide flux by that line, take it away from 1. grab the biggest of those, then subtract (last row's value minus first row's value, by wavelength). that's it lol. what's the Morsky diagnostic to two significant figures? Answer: -0.10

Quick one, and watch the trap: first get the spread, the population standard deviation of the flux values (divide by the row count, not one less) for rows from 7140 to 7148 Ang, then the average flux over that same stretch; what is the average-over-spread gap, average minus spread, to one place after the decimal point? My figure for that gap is 16.6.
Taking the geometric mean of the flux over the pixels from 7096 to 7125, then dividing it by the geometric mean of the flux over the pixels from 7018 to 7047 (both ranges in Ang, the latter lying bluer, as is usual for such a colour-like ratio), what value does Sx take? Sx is 0.98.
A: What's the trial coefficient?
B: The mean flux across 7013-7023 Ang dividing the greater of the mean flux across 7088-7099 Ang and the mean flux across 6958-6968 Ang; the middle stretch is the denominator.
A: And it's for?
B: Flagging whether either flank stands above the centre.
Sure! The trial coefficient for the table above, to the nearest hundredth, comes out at 1.03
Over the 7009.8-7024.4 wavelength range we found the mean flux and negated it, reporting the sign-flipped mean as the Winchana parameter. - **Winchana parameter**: -17.6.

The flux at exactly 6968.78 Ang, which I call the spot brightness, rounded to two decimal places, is 18.14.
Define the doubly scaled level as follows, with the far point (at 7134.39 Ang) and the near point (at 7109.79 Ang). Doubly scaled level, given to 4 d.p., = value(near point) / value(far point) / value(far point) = 0.0614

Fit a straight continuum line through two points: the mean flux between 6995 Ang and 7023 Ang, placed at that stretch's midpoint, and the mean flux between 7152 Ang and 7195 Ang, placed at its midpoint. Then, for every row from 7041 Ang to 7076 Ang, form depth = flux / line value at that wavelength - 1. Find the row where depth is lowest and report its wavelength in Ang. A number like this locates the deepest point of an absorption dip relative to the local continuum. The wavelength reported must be 7067.35 Ang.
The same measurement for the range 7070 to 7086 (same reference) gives 7085.28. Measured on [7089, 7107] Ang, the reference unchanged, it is 7095.07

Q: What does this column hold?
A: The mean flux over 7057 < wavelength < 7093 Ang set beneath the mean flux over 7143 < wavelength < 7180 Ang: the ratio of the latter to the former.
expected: 0.972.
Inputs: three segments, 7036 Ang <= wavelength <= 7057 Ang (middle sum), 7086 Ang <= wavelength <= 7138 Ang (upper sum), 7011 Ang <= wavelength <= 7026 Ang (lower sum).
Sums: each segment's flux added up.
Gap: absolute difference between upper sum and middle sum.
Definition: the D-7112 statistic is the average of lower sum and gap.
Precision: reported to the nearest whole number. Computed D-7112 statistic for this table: 238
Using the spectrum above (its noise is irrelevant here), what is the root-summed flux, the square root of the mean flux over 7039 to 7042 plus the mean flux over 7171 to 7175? 6.03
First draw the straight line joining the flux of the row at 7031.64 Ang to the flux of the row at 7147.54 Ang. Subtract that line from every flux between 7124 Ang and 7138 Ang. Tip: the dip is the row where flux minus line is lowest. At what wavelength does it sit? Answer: 7132.75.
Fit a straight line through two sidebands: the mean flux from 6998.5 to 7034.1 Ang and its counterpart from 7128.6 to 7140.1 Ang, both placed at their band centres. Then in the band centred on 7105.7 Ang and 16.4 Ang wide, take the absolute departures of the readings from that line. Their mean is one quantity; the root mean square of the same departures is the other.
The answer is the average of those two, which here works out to 0.59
